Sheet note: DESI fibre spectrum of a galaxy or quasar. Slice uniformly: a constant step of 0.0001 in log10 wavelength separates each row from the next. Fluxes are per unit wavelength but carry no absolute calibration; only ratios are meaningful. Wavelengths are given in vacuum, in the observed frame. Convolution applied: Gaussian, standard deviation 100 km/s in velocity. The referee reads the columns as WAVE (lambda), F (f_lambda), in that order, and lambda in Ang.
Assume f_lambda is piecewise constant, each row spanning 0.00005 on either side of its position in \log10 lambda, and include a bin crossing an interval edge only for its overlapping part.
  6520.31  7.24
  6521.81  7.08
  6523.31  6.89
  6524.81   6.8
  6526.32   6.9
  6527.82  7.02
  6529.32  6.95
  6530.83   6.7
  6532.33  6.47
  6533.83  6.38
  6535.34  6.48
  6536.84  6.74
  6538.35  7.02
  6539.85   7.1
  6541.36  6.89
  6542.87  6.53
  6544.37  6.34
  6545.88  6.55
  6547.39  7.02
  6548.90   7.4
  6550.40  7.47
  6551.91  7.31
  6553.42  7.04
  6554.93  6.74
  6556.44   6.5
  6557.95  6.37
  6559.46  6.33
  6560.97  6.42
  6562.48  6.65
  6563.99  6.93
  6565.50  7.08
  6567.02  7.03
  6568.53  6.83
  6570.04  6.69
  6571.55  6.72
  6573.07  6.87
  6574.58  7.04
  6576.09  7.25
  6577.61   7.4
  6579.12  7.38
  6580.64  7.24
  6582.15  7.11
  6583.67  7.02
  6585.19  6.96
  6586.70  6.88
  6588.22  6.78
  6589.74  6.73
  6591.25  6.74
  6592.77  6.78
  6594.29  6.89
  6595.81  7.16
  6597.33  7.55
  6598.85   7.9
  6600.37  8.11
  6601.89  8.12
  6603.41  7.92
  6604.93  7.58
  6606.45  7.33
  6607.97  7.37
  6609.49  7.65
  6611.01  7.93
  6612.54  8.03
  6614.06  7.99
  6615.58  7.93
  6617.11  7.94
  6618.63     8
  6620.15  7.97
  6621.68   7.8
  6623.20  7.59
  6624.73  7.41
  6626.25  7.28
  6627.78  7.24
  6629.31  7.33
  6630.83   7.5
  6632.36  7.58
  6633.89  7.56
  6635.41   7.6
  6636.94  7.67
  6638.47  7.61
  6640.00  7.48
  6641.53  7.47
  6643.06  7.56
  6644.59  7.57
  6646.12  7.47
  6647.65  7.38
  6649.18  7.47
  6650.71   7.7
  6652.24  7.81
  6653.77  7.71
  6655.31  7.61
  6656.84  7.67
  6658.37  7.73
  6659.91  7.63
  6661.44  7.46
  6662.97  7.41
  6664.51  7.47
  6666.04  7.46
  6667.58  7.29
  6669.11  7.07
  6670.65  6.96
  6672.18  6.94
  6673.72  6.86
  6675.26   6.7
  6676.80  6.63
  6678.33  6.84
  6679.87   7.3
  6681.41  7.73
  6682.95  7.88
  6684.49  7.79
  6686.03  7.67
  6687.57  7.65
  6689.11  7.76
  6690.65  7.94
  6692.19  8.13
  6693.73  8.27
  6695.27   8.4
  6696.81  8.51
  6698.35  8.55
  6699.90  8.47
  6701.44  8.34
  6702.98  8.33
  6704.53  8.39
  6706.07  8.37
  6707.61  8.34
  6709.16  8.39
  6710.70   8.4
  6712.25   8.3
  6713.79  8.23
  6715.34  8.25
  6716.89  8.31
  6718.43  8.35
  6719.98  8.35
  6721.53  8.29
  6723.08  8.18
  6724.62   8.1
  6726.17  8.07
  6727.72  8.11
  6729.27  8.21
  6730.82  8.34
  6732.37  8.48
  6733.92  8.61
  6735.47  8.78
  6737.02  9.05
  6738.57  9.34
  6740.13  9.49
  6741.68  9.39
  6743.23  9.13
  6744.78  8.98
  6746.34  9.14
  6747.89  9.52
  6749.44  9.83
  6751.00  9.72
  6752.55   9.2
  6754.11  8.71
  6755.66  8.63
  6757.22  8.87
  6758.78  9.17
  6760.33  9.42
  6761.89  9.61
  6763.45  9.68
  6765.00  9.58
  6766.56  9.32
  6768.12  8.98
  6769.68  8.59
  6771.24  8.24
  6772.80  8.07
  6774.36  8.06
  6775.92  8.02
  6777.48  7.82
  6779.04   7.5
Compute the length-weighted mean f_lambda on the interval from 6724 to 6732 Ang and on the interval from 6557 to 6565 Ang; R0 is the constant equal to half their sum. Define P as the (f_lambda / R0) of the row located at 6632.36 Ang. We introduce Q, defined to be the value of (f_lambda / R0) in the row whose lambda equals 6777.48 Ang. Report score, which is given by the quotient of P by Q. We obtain 0.97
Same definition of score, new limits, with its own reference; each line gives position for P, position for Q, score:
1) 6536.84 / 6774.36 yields 0.84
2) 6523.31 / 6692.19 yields 0.85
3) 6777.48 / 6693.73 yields 0.95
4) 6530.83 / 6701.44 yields 0.80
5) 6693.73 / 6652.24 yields 1.06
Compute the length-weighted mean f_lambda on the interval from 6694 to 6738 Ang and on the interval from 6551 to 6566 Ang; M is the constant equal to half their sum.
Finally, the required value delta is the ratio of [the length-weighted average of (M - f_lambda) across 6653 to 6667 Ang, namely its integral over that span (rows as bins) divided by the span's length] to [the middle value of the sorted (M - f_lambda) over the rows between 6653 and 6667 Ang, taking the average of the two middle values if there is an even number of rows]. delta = 0.2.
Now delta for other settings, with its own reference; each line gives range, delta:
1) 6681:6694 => 1.3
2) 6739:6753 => 1.0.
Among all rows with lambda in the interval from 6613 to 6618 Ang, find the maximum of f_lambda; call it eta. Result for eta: 7.99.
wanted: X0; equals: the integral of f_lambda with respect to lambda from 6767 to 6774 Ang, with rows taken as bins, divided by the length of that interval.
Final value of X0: 8.5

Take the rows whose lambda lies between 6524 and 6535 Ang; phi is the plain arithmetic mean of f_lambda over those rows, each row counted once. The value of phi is 6.75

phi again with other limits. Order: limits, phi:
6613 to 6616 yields 7.96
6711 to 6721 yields 8.30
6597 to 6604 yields 7.92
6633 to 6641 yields 7.58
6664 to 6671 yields 7.25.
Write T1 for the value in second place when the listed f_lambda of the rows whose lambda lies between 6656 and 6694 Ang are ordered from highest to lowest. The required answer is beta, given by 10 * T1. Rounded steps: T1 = 8.13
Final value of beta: 81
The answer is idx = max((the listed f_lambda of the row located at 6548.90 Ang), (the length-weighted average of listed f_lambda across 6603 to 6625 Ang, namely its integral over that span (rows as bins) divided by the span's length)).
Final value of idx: 7.8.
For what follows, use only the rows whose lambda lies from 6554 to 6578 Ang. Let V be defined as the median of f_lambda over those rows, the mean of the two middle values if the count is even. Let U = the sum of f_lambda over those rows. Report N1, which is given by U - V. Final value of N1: 102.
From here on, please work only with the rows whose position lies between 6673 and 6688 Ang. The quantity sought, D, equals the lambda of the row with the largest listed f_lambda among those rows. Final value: 6682.95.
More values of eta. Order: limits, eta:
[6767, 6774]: 8.98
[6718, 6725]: 8.35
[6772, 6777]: 8.07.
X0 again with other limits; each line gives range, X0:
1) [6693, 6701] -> 8.4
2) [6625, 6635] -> 7.4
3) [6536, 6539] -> 6.9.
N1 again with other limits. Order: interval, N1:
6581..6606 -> 109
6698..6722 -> 125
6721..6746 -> 130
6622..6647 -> 112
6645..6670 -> 113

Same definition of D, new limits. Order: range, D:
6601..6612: 6601.89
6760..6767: 6763.45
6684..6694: 6693.73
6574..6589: 6577.61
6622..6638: 6636.94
